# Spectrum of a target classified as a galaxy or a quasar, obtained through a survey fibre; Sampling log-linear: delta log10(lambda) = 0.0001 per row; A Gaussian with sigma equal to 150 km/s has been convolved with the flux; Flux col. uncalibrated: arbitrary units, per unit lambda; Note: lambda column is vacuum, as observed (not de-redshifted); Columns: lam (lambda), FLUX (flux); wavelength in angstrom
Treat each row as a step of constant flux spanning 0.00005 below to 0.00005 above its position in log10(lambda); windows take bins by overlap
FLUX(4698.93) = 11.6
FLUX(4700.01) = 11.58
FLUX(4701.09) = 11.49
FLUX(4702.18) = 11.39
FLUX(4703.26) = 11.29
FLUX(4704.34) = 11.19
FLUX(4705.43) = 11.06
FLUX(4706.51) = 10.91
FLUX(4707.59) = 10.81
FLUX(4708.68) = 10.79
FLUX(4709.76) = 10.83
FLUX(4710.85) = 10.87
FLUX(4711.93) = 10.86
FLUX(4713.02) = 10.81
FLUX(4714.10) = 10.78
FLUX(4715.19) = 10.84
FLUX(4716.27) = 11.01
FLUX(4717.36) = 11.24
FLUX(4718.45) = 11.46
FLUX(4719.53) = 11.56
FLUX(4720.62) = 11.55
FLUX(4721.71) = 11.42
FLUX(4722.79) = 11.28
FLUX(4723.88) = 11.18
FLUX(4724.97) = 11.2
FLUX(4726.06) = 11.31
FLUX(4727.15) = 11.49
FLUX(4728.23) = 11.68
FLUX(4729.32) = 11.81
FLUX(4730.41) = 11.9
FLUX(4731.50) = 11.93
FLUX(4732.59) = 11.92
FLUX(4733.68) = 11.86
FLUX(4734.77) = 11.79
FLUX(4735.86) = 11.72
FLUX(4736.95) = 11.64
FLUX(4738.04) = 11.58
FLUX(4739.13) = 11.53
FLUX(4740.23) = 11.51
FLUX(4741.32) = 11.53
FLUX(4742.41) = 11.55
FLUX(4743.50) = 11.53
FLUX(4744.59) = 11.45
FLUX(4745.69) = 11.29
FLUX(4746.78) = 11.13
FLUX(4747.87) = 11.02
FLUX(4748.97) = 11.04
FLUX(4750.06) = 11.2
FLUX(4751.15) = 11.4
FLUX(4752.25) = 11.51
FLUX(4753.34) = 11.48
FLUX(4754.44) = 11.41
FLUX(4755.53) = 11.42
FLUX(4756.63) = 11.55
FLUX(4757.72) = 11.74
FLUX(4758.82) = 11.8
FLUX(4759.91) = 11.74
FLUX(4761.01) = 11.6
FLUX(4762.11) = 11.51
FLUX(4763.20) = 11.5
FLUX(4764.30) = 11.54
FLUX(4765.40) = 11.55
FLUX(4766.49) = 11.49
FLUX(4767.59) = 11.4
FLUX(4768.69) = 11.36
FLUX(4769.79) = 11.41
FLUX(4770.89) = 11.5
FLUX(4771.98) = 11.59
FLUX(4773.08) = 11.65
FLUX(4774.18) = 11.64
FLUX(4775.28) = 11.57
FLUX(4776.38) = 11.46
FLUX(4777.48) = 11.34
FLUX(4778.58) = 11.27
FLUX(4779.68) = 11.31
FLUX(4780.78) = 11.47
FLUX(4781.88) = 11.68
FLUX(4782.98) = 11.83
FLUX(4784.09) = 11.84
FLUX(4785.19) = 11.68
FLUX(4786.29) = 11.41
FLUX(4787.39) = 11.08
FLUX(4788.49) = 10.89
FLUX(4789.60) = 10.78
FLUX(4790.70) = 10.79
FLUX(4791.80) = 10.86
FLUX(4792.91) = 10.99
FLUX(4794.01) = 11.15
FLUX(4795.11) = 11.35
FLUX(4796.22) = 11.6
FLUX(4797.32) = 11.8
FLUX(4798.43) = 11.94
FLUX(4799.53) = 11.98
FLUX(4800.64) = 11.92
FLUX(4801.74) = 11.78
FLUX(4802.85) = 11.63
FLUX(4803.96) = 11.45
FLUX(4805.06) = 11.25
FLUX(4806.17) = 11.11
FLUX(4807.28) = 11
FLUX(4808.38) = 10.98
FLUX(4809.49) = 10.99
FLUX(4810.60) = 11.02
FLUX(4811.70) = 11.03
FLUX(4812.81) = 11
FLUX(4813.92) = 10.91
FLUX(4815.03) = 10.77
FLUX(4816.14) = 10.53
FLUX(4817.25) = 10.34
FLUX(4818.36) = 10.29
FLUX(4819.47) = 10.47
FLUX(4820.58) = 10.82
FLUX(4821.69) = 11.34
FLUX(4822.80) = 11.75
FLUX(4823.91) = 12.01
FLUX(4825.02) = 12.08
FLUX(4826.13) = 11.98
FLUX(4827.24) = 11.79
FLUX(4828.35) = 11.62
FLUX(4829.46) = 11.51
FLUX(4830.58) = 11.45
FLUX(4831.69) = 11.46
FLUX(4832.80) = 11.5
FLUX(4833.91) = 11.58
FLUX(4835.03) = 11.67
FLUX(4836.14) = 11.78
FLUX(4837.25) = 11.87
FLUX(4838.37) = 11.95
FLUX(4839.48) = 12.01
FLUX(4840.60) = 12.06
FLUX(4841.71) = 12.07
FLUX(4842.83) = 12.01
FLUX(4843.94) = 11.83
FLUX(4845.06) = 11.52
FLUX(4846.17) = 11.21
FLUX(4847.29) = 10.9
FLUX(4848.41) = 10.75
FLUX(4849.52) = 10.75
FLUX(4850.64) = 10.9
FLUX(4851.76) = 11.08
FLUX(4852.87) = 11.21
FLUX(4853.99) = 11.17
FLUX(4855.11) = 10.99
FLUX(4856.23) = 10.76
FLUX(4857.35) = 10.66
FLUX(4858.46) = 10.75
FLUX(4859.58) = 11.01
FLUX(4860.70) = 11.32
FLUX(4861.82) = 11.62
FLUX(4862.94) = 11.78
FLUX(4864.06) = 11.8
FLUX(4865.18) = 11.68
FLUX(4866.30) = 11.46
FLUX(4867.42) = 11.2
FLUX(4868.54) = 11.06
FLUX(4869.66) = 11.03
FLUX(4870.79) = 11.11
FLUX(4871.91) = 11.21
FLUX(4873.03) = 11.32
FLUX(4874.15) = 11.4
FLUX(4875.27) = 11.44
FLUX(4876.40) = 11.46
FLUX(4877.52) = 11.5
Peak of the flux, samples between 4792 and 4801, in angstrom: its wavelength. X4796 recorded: 4799.53 angstrom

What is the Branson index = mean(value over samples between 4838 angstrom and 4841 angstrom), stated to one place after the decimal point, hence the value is 12.0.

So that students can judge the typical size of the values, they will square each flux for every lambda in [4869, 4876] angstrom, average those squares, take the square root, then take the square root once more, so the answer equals 3.35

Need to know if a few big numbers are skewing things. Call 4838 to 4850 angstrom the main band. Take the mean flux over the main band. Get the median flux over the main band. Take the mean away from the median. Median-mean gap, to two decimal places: 0.28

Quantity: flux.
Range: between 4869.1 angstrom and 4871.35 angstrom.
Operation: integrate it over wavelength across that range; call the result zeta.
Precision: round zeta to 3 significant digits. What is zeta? 24.8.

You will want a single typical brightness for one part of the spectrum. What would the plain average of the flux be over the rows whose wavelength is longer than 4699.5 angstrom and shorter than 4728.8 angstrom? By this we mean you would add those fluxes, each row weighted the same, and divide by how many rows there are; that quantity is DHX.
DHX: 11.2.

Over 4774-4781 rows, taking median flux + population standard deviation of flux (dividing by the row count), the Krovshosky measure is 11.6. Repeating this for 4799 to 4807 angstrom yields 11.9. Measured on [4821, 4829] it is 12.0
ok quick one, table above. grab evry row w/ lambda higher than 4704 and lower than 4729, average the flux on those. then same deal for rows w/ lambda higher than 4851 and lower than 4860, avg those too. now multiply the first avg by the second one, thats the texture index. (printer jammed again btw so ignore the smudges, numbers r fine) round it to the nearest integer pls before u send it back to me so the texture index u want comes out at 122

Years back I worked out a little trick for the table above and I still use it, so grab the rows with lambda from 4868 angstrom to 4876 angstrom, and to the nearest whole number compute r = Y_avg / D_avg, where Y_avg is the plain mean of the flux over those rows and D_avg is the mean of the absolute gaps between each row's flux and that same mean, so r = 81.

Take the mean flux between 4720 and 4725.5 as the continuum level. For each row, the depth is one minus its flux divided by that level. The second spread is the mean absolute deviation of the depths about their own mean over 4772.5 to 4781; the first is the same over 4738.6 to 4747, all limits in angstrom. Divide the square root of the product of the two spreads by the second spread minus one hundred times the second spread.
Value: -0.0099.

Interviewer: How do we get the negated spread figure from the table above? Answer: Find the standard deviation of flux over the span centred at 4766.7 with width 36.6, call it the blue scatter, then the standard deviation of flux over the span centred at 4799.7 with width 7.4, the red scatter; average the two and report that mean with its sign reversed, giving -0.16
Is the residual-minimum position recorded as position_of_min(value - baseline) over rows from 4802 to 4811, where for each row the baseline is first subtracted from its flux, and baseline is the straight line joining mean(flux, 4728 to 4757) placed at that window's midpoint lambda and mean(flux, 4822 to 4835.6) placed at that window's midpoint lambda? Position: 4808.38 angstrom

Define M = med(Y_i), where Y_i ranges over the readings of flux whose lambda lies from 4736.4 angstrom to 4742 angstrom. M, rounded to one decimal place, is 11.5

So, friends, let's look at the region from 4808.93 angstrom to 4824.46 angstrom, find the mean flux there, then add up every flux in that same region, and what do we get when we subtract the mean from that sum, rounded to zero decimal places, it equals 142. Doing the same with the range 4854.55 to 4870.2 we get 146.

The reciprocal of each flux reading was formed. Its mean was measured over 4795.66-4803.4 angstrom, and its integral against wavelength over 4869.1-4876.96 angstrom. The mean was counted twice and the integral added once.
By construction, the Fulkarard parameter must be 0.866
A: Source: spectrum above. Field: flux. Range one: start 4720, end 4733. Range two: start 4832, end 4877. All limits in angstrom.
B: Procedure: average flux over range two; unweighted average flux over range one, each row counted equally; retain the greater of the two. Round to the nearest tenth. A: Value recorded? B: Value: 11.6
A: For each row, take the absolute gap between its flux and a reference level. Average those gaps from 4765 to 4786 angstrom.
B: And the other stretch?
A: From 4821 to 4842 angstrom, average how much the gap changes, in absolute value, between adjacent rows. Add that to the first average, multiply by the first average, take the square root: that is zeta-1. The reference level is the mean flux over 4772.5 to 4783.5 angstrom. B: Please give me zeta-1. 0.17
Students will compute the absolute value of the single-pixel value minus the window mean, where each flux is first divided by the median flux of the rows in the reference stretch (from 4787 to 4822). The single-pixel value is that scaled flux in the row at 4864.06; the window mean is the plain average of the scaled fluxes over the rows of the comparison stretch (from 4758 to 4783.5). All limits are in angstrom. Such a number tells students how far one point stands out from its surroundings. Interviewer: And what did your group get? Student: 0.024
